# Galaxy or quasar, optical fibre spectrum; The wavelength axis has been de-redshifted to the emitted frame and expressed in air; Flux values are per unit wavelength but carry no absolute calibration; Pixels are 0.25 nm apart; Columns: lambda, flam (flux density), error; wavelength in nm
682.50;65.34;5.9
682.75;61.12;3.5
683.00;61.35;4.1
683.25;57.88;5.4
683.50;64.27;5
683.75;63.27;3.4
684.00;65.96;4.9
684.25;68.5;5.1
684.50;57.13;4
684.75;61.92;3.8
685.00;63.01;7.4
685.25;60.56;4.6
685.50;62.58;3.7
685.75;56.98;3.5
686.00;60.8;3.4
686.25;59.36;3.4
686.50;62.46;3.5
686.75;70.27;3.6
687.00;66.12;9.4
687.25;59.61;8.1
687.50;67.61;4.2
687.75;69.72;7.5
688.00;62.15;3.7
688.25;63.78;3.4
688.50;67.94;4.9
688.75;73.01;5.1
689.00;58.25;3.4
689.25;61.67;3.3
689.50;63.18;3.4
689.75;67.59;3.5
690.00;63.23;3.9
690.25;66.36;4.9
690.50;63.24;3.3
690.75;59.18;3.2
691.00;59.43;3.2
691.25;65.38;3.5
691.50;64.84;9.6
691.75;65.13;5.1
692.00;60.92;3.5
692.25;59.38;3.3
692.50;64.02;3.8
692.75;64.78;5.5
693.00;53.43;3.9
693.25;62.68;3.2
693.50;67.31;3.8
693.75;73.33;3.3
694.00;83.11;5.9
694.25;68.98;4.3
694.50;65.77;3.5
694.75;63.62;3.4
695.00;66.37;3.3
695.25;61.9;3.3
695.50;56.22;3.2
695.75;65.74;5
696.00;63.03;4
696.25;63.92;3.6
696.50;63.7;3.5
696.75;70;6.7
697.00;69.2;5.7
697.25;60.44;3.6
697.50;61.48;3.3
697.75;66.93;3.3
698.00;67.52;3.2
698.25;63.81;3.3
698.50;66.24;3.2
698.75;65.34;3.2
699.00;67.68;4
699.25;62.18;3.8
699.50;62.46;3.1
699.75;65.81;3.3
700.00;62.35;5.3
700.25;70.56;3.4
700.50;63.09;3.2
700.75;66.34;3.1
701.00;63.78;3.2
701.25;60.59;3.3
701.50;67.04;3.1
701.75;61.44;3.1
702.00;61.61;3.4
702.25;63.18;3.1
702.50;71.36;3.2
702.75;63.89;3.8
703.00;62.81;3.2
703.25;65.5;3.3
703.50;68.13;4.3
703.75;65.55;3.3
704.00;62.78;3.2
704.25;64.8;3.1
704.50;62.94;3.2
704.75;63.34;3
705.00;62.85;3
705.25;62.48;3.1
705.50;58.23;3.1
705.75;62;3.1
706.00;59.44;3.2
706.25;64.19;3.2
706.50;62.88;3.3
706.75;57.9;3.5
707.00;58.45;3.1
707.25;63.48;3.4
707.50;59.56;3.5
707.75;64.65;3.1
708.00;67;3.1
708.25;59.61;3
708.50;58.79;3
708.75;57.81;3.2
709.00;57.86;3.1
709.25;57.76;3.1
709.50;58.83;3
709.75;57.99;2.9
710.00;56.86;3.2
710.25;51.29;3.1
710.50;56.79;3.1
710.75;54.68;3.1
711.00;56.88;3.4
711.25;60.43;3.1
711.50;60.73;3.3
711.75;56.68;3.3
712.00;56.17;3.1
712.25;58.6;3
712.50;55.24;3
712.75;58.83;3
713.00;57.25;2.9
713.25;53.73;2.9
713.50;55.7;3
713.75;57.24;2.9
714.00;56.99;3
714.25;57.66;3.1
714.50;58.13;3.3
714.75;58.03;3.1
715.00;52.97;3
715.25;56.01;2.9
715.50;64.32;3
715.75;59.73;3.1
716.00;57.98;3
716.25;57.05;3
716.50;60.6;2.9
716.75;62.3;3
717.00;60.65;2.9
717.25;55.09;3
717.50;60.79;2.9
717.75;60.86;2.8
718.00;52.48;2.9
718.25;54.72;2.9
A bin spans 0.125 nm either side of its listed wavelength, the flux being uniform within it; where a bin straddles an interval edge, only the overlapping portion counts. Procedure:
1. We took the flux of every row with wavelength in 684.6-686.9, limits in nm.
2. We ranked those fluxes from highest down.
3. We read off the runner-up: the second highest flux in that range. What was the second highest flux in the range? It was 63.01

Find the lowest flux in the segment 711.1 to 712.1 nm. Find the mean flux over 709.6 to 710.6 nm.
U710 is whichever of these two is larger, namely 56.2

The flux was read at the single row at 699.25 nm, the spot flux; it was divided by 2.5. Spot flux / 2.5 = 25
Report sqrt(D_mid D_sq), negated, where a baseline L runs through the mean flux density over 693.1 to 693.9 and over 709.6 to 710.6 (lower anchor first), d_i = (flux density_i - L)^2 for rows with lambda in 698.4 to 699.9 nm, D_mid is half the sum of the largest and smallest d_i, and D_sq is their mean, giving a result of -6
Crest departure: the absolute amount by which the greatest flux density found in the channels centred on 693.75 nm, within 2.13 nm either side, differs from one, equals 82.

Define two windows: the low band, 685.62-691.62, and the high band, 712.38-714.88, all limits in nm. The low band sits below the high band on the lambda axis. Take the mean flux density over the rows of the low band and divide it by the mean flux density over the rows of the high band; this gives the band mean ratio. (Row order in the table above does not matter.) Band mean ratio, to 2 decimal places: 1.12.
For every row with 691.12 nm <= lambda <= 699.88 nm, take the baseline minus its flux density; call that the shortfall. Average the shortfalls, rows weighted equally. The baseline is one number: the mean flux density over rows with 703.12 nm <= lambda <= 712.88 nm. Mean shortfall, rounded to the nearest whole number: -5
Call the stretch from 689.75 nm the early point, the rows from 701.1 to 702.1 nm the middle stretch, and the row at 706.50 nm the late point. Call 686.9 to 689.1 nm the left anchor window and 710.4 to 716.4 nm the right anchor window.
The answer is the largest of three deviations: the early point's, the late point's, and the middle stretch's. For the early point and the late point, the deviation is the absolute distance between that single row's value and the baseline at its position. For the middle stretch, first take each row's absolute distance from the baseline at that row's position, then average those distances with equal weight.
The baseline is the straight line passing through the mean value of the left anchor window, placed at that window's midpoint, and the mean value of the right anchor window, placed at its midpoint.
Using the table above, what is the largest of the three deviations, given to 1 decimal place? 3.3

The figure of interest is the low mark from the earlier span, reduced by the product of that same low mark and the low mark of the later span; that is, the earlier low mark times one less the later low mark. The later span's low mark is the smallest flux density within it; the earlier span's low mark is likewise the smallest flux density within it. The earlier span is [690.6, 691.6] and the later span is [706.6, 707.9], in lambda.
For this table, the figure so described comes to -3367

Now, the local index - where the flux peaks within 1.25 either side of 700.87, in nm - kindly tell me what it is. 700.25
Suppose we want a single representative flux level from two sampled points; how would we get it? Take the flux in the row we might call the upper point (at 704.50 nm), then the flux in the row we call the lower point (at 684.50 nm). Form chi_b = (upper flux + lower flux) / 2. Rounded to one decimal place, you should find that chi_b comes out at 60.0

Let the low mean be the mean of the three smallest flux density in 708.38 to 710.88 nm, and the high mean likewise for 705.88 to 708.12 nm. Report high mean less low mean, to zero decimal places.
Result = 4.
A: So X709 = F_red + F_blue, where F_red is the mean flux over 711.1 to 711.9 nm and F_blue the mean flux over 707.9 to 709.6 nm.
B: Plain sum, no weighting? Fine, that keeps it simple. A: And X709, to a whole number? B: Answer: 119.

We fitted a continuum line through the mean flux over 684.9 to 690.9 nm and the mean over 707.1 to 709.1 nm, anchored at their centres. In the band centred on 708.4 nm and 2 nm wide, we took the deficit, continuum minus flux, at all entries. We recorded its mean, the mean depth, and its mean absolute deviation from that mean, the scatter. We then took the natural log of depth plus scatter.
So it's 1.2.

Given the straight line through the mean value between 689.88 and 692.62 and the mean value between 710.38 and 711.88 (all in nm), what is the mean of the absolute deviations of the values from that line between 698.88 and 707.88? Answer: 3.90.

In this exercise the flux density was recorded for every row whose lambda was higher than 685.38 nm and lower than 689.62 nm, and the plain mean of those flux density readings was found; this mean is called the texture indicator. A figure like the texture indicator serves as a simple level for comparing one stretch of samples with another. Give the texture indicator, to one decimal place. 63.9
